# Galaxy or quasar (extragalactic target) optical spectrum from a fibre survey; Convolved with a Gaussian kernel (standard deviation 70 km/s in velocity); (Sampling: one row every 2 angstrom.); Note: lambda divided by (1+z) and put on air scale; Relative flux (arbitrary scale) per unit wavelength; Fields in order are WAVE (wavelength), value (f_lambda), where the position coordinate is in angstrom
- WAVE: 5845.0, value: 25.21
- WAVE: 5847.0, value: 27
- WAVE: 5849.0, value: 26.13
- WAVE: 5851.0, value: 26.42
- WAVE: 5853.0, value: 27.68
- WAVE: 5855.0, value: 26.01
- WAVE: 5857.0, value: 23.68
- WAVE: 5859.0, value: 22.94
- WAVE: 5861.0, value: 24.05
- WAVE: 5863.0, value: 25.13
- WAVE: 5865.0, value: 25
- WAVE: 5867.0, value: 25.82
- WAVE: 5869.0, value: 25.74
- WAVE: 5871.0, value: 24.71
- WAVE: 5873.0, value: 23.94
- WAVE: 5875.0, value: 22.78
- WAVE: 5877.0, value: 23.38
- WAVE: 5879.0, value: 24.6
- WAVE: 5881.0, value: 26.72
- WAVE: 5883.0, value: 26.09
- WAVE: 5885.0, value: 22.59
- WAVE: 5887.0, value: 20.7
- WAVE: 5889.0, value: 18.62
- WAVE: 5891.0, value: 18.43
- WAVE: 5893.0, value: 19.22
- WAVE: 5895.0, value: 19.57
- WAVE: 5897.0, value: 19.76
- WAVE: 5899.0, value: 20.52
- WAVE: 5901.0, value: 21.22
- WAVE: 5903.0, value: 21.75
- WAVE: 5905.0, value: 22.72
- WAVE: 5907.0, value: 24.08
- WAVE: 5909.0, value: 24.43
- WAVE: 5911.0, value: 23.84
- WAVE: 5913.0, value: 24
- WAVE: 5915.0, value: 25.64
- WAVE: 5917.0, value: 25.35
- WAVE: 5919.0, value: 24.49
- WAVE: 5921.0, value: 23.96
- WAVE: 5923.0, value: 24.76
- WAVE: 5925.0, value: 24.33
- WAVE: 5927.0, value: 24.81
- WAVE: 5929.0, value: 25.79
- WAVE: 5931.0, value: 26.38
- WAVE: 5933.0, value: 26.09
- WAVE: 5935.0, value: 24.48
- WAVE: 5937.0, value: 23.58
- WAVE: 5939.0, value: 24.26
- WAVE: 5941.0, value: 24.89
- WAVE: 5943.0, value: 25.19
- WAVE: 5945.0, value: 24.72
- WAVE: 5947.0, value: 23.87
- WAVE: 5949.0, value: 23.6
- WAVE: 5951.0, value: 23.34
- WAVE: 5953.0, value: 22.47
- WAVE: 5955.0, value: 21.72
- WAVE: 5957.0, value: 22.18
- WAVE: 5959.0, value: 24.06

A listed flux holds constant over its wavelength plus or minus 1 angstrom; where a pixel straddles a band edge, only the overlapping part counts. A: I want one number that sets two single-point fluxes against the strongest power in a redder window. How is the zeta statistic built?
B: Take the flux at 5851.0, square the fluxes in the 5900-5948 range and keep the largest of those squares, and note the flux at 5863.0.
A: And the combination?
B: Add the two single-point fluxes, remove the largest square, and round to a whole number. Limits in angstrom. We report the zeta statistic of -644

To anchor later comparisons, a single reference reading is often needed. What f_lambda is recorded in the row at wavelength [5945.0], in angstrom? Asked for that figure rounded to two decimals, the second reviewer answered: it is 24.72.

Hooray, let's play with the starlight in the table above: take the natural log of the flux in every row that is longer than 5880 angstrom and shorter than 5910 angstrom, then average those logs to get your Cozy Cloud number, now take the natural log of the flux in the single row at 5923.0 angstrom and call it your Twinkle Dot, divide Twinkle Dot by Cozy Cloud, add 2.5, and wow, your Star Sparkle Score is 3.54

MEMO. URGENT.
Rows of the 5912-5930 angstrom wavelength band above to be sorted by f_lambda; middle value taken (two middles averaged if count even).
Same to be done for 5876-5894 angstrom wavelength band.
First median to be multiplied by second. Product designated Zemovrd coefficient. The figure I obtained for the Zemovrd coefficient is 559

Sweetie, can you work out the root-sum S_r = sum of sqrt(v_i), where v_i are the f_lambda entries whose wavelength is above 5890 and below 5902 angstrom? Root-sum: 26.7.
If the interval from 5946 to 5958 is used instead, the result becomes 28.7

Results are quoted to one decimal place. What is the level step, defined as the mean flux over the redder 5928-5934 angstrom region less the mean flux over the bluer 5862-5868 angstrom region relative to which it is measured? 0.8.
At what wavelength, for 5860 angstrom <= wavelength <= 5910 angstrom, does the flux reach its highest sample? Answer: 5881.0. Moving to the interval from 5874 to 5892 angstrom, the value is 5881.0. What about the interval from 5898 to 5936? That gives 5931.0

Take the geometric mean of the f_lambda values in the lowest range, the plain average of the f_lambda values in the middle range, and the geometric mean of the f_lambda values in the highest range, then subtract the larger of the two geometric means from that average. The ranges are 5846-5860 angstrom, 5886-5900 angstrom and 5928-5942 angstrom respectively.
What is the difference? -6.1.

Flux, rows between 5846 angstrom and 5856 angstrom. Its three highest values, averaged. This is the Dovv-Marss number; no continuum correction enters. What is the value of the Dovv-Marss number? 27.0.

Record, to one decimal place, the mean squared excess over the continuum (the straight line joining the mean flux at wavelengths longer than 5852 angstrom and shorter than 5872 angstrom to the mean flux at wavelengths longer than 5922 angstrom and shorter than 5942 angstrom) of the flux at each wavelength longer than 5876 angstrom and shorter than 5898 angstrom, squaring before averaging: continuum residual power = 18.8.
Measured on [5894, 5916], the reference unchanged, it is 10.1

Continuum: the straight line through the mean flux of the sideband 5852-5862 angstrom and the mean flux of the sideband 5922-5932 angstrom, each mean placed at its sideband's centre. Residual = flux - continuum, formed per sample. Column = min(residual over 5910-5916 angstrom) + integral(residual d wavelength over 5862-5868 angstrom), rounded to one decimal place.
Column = 1.1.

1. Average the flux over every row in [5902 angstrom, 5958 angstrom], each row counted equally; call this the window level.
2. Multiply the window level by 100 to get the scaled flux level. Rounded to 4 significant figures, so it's 2417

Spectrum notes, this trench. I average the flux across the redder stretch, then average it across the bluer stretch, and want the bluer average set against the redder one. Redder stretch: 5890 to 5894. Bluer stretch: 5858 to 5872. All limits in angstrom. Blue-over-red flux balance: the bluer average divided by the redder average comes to 1.32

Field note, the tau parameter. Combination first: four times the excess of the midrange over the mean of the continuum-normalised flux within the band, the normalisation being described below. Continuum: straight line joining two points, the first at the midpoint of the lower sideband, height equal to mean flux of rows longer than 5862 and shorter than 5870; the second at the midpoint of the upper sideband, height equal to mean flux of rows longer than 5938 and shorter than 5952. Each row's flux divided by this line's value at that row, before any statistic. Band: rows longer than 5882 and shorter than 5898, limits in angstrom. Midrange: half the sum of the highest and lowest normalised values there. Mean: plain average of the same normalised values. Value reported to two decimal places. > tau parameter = 0.25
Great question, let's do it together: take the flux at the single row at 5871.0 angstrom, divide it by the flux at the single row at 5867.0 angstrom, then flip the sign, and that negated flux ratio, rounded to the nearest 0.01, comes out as -0.96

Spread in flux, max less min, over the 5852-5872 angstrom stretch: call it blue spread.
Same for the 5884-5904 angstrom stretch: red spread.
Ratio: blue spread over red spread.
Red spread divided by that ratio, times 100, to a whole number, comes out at 365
